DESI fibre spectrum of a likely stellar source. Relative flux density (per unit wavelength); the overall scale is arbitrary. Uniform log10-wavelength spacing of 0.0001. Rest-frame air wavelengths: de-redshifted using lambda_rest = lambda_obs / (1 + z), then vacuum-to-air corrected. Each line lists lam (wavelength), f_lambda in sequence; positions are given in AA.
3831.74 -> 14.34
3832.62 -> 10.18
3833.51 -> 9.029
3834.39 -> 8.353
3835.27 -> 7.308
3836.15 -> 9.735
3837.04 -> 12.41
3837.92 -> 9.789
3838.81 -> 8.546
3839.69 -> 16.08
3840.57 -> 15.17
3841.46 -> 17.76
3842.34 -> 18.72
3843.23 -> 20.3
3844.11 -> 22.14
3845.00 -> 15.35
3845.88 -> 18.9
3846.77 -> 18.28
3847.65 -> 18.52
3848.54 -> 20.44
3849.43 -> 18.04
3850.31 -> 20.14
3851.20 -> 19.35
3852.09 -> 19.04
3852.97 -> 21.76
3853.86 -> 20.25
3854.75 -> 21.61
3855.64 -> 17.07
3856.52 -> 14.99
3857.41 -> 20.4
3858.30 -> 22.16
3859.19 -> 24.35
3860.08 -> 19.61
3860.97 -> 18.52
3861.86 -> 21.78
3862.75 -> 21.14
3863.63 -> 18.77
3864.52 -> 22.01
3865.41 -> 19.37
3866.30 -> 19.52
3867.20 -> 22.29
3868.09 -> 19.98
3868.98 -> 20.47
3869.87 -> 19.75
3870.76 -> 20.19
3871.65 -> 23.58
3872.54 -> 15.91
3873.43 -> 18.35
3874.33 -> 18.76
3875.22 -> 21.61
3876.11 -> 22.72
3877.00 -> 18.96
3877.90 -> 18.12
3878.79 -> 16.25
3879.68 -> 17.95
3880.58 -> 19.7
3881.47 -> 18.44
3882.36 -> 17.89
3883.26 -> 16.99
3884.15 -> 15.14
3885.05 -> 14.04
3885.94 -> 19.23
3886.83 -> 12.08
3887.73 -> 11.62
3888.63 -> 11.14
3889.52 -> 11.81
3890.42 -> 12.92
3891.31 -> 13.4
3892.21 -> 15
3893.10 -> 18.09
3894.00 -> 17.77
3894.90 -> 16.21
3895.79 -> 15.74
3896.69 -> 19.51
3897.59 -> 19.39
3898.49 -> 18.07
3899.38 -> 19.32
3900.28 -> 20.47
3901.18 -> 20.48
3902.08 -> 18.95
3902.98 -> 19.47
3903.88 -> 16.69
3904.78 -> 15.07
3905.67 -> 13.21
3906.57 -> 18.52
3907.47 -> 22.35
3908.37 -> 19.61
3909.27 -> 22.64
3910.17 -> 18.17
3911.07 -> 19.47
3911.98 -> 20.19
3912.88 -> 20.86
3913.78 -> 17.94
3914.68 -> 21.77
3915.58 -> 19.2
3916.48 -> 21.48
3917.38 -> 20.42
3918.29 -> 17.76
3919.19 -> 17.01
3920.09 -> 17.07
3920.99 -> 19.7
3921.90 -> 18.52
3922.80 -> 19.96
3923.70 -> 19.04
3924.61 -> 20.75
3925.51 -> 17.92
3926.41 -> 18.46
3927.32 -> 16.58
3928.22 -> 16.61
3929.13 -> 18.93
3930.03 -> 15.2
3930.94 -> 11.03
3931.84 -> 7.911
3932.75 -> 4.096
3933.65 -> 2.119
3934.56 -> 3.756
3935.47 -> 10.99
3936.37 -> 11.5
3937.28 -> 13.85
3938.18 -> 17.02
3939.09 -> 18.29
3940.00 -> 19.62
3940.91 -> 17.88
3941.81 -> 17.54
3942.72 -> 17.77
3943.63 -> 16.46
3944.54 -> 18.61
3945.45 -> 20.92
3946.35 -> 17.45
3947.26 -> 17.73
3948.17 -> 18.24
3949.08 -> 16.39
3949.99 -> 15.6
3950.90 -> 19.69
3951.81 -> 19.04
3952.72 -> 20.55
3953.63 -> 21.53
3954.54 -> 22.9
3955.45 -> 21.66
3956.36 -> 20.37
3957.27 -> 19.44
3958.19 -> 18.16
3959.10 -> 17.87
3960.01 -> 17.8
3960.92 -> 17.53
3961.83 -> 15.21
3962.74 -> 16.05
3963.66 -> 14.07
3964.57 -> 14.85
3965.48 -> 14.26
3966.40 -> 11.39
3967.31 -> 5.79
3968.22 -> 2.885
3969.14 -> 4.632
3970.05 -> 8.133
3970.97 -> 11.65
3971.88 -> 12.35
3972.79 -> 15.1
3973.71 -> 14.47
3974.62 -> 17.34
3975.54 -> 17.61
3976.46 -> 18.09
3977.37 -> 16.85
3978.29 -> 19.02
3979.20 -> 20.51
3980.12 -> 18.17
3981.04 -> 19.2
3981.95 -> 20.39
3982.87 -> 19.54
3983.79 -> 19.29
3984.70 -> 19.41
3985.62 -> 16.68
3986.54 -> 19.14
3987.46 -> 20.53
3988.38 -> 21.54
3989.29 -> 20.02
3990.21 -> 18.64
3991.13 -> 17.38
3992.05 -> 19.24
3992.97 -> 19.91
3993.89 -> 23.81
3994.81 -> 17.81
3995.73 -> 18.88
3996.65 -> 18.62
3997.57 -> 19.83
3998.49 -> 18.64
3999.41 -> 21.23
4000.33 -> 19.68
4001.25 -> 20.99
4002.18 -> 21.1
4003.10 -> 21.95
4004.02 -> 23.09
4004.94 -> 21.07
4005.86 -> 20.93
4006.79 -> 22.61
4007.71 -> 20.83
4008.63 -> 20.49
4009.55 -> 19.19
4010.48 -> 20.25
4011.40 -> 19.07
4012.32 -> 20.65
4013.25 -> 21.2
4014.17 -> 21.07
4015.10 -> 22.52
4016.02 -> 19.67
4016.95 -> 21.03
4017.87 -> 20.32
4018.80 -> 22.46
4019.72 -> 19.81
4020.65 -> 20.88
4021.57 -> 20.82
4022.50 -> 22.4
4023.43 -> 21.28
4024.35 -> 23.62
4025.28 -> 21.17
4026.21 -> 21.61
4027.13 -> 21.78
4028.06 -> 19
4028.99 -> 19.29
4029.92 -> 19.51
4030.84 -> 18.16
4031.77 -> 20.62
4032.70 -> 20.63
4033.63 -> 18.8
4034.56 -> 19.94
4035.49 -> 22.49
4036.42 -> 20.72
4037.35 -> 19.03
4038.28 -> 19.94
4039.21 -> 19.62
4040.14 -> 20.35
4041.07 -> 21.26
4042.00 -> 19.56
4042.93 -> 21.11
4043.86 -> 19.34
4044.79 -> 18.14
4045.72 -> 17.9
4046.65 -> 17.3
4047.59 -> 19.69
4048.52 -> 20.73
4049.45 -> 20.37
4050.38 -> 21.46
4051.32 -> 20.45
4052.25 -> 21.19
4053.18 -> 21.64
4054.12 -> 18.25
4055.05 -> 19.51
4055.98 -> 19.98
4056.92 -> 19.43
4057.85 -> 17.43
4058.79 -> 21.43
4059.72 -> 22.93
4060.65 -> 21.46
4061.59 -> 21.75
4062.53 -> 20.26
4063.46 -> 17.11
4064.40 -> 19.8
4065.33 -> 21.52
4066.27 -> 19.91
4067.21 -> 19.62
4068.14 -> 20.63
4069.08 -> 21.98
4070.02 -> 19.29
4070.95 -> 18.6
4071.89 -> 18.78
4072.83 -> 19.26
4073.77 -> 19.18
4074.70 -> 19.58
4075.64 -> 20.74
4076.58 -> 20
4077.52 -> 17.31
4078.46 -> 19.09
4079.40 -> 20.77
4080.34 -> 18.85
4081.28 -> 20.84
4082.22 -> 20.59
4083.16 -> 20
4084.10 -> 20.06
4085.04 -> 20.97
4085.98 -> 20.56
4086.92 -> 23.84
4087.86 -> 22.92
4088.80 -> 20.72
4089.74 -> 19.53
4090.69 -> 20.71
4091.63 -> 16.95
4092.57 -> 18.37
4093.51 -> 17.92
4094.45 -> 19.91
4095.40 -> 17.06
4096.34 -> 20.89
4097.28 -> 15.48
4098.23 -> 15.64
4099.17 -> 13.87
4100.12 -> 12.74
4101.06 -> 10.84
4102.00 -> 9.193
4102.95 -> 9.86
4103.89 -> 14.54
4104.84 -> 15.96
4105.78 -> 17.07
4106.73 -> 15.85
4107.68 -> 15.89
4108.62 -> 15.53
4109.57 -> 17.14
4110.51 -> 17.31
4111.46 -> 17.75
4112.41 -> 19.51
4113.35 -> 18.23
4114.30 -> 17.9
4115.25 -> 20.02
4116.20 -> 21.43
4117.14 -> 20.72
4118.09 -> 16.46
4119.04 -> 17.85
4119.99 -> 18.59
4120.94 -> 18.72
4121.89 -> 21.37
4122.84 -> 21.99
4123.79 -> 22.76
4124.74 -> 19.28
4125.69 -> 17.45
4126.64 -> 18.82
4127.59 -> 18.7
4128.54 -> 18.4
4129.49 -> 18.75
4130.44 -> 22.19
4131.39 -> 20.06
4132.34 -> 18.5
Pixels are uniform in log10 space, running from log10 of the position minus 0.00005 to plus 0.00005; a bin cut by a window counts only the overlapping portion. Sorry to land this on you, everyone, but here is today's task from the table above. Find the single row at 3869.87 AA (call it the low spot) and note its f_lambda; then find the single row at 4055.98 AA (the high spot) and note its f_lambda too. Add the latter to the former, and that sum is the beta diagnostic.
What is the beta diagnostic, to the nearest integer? 40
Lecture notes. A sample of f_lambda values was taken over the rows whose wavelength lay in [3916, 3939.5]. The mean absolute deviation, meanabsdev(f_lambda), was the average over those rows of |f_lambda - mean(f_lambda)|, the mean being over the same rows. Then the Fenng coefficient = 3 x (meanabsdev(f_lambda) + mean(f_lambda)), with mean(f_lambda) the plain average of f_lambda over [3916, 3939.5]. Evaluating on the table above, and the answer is 59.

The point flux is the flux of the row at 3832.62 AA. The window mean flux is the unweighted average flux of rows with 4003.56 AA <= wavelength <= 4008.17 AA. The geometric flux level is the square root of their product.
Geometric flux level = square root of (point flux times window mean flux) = 15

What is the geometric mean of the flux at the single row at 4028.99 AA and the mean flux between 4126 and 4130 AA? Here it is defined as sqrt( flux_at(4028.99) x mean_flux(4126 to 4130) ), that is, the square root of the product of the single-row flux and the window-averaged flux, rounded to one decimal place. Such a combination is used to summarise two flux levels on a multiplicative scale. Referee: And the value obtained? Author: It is 19.0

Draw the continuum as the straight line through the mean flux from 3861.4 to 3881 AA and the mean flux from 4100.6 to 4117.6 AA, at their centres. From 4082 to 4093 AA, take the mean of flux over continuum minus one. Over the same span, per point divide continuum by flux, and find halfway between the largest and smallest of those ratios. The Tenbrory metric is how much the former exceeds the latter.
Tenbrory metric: -0.62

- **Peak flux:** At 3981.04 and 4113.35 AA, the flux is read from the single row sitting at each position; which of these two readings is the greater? 19.2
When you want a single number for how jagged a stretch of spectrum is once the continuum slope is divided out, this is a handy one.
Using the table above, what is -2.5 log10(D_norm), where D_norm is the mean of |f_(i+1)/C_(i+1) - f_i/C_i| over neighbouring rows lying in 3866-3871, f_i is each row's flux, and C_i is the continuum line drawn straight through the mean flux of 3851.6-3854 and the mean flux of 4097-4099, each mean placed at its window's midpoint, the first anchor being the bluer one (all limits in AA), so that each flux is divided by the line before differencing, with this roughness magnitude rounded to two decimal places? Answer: 2.93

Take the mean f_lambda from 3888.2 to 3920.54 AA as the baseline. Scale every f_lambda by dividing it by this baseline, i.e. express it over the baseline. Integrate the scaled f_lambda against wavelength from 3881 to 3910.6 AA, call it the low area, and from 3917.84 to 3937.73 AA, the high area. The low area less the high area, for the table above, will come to 12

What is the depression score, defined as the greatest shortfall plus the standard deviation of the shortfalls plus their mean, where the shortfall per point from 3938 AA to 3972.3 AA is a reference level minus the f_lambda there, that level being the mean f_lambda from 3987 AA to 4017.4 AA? 26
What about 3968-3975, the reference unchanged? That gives 32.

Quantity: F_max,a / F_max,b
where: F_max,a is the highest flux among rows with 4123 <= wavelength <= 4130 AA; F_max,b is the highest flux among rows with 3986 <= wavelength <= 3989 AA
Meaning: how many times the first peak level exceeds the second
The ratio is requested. 1.06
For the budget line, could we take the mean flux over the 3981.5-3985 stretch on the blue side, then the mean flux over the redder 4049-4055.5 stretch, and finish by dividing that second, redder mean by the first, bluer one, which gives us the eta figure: 1.0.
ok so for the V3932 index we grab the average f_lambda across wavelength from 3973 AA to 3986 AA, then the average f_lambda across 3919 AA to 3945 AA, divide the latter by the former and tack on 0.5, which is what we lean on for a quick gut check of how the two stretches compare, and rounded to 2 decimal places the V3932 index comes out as 1.34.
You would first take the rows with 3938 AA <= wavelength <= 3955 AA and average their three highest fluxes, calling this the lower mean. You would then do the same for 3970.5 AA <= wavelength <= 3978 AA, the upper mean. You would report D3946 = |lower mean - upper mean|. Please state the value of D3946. 4.1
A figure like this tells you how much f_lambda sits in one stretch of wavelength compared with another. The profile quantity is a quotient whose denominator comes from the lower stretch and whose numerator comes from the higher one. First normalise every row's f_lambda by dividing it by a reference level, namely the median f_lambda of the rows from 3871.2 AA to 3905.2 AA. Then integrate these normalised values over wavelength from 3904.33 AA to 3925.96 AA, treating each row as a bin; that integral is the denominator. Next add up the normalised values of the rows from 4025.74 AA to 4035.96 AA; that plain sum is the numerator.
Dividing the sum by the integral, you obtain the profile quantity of 0.5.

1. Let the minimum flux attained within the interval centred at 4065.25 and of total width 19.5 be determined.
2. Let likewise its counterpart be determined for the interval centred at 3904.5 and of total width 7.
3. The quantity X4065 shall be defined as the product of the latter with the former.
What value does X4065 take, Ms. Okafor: 226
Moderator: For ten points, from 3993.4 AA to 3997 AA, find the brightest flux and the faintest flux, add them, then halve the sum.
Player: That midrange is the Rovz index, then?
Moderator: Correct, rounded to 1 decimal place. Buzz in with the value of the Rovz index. 20.8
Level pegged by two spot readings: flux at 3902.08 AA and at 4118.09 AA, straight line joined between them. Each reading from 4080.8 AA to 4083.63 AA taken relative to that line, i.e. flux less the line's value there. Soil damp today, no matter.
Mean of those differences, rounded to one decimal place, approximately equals 3.6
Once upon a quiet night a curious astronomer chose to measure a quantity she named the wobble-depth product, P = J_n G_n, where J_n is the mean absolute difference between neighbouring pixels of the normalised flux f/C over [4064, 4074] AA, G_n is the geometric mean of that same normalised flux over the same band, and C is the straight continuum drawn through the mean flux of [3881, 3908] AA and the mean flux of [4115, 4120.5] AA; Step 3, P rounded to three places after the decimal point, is 0.058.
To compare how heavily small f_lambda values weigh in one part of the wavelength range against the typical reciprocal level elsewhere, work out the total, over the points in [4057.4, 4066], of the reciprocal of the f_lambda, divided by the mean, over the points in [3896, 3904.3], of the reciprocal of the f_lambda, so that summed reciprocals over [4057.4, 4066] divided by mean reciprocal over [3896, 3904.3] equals 8.5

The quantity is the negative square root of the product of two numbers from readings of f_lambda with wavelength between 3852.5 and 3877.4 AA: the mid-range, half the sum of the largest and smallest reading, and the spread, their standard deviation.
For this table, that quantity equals -6.5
